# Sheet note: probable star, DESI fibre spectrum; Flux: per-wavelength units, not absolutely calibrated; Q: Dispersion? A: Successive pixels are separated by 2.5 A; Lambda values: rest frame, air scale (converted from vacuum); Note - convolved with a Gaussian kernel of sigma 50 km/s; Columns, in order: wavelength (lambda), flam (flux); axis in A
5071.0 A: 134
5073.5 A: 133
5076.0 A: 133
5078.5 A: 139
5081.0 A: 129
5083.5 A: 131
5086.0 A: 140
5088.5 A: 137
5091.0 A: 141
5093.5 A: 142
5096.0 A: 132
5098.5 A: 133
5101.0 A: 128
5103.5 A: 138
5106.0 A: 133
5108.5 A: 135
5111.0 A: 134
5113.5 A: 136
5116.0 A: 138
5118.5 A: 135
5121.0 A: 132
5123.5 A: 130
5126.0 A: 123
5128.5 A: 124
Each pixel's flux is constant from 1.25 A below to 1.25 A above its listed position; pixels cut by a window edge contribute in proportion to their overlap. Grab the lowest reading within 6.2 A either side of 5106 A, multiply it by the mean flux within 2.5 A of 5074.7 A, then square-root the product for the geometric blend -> 130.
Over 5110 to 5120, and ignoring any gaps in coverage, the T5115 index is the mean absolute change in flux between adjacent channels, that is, 2.3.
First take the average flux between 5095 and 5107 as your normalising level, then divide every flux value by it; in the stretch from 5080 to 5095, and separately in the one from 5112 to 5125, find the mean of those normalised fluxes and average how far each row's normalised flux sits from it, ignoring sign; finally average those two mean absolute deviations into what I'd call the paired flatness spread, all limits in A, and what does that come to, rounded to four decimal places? 0.0264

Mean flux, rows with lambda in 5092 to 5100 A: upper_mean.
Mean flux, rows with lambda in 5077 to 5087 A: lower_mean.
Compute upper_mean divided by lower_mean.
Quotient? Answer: 1.01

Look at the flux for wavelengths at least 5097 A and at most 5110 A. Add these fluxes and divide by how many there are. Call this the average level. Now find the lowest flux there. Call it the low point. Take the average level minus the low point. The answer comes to 5.4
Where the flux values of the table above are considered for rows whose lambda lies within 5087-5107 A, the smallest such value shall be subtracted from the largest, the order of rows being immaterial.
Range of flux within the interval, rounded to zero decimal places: 14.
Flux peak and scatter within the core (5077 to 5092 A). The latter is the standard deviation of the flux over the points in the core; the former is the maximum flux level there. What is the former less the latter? 136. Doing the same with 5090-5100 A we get 137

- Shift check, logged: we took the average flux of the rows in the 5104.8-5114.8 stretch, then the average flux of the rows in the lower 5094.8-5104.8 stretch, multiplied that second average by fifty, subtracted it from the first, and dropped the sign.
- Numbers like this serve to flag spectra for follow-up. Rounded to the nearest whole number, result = 6503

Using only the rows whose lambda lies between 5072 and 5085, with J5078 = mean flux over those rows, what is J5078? 133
